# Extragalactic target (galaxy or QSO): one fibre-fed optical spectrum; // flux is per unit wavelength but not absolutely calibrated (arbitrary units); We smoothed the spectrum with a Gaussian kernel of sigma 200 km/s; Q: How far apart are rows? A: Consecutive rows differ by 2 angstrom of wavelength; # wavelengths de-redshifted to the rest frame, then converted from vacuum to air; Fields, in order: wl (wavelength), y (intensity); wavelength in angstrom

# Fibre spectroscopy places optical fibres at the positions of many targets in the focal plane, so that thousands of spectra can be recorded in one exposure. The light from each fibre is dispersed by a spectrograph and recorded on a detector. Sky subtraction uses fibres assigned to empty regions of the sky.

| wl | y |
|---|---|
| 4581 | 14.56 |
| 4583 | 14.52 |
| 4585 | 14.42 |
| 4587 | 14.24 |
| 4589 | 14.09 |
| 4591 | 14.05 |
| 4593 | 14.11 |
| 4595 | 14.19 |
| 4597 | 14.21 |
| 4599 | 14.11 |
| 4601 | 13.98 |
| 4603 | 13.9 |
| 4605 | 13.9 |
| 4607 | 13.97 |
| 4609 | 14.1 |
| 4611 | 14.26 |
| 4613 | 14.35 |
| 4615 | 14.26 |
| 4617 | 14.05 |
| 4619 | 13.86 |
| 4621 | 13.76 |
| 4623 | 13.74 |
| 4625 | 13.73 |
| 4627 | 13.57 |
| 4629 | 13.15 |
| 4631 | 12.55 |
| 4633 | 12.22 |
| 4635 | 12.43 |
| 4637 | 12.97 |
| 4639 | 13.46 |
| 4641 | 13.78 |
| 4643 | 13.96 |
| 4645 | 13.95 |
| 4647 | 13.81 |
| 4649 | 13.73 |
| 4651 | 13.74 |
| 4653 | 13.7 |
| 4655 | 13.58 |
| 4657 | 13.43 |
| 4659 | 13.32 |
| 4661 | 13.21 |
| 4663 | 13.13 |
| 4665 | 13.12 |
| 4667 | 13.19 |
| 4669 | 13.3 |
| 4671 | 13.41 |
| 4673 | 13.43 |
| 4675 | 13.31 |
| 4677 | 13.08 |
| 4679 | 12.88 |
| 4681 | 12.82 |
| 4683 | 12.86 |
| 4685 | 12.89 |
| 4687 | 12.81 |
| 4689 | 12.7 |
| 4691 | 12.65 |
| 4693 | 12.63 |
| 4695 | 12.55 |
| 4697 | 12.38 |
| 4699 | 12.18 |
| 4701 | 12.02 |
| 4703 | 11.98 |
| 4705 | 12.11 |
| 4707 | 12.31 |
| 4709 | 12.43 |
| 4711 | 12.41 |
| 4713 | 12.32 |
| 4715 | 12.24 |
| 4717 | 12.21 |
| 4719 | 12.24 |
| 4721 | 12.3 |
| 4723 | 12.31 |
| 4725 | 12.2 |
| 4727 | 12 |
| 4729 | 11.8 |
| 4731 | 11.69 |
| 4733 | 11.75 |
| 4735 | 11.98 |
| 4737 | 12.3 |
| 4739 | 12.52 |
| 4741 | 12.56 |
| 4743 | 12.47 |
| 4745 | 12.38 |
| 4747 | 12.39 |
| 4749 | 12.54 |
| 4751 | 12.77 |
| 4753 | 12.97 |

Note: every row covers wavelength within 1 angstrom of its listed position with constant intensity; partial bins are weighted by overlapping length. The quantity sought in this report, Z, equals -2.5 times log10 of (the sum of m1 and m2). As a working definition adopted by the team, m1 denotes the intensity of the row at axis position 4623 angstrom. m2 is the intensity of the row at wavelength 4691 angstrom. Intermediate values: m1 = 13.74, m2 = 12.65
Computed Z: -3.55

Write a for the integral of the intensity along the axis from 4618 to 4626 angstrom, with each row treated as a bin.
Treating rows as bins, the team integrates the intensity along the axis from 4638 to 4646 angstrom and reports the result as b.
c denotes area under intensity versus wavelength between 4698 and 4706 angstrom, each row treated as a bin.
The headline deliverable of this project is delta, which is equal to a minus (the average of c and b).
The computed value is 7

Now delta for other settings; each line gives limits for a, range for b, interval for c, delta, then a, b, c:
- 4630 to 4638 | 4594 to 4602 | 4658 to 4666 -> -9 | 100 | 113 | 106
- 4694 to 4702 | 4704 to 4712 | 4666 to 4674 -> -4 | 98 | 99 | 107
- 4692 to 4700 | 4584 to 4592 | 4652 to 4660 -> -11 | 99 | 114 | 108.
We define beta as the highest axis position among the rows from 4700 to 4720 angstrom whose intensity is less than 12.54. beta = 4719 angstrom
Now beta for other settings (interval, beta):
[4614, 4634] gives 4633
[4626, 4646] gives 4635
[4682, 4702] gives 4701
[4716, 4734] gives 4733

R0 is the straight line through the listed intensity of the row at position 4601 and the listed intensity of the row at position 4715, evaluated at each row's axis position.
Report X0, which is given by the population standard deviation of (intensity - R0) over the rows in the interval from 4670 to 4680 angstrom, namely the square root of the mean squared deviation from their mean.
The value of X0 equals 0.17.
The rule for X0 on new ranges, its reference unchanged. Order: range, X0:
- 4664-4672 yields 0.14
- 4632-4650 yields 0.70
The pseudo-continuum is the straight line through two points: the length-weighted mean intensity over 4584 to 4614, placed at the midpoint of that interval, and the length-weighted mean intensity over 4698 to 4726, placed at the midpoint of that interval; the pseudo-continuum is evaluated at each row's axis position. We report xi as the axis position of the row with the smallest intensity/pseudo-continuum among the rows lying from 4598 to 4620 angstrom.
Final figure 4603 angstrom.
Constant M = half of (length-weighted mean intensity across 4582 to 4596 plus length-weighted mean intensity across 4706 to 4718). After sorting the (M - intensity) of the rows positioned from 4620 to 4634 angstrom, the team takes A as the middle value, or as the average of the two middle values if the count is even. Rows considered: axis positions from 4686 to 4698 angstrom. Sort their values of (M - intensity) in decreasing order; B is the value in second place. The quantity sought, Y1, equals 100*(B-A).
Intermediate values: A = -0.3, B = 0.7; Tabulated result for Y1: 102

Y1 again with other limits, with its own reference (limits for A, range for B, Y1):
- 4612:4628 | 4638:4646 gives 3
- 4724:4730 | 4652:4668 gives -113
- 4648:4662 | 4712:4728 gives 138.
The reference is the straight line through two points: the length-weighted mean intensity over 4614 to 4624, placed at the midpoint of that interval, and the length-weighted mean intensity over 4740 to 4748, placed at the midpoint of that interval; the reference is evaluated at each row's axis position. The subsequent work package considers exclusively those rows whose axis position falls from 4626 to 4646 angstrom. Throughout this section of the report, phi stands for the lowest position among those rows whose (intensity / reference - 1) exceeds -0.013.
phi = 4641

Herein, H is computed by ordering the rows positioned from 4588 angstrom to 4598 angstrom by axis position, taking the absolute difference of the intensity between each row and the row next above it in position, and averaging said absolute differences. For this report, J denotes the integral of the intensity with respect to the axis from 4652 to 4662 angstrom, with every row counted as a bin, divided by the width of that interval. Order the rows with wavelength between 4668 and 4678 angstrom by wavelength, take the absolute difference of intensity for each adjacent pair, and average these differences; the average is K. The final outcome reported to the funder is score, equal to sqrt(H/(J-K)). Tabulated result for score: 0.061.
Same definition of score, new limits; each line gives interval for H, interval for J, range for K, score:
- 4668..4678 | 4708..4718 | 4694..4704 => 0.099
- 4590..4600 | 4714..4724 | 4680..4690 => 0.073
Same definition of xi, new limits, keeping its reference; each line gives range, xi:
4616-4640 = 4633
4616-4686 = 4633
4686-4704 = 4703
